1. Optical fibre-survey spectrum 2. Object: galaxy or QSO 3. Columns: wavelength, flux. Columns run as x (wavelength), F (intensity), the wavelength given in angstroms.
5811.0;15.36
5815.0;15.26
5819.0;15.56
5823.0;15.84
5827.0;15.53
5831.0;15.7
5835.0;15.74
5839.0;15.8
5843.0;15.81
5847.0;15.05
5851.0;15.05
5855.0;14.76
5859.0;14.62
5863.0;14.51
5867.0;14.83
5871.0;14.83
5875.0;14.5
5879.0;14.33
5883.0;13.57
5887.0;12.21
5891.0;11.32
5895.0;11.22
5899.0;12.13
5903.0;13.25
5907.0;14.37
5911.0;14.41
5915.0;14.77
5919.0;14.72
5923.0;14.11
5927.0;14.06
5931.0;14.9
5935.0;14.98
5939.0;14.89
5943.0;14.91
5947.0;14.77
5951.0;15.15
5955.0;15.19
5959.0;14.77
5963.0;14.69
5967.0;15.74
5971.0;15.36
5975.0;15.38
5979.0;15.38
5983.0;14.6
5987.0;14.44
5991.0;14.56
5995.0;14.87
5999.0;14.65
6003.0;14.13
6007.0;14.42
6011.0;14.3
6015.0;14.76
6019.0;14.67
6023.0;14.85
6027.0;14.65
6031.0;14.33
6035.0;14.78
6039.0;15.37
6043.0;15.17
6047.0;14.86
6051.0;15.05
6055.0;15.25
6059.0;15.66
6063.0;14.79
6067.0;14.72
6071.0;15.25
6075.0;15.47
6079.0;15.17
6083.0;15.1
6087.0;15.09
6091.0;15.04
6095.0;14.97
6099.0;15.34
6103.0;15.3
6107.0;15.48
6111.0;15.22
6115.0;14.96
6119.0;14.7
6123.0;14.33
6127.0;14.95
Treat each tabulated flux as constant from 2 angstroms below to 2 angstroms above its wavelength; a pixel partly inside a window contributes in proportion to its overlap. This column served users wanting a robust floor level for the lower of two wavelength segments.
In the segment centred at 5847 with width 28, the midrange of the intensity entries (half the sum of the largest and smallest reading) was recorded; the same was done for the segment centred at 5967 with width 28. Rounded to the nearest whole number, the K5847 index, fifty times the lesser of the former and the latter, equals 761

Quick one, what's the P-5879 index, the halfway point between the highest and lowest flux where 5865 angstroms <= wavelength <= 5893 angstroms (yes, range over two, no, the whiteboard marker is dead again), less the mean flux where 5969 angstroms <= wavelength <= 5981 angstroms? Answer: -2.3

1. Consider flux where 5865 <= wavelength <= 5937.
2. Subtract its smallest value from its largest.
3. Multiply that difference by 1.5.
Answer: 5.6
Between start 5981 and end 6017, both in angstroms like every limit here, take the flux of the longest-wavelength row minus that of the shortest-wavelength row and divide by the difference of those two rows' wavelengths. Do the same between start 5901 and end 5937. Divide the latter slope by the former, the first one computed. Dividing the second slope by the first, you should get 10.8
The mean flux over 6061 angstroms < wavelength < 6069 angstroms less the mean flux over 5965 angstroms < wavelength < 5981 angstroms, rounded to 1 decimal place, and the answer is -0.7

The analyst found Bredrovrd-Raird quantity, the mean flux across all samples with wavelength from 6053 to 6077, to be 15.2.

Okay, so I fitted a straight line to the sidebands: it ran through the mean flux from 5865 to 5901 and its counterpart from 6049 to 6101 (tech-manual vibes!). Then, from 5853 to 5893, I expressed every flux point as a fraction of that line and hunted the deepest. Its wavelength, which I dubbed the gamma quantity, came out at 5891.0 angstroms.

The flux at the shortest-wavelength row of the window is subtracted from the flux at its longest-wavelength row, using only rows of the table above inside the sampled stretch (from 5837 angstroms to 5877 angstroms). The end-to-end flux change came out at -1.3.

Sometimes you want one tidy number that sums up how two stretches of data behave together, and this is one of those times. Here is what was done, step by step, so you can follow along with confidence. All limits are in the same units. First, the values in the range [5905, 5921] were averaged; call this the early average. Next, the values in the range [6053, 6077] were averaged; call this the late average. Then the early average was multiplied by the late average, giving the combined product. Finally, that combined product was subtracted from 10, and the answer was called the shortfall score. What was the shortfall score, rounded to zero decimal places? -211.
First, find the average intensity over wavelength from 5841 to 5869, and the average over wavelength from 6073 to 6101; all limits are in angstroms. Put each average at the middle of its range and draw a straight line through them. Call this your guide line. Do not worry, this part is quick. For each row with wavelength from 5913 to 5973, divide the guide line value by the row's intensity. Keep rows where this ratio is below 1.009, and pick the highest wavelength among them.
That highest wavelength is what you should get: 5971.0 angstroms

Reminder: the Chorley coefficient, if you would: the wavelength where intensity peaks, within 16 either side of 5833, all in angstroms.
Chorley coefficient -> 5823.0 angstroms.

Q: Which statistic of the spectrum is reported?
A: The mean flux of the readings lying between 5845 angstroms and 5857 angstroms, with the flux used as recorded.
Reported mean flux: 15.0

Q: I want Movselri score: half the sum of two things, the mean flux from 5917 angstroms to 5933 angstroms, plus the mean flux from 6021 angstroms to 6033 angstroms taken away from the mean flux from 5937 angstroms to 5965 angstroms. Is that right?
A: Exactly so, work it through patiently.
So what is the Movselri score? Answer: 7.37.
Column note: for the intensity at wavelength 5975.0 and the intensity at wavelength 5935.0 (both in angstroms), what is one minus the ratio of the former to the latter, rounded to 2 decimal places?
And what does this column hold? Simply -0.03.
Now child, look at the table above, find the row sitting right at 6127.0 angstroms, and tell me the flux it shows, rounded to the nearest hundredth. 14.95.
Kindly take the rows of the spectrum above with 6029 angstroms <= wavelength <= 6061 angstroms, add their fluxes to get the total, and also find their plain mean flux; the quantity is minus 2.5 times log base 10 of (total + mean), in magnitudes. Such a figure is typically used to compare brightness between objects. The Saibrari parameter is -5.33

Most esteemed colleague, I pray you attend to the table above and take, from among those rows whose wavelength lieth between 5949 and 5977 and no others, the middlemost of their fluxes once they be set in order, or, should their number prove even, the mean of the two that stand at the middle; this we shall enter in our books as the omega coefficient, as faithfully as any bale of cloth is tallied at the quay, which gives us 15.2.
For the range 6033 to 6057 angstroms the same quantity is 15.1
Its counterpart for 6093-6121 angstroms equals 15.2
